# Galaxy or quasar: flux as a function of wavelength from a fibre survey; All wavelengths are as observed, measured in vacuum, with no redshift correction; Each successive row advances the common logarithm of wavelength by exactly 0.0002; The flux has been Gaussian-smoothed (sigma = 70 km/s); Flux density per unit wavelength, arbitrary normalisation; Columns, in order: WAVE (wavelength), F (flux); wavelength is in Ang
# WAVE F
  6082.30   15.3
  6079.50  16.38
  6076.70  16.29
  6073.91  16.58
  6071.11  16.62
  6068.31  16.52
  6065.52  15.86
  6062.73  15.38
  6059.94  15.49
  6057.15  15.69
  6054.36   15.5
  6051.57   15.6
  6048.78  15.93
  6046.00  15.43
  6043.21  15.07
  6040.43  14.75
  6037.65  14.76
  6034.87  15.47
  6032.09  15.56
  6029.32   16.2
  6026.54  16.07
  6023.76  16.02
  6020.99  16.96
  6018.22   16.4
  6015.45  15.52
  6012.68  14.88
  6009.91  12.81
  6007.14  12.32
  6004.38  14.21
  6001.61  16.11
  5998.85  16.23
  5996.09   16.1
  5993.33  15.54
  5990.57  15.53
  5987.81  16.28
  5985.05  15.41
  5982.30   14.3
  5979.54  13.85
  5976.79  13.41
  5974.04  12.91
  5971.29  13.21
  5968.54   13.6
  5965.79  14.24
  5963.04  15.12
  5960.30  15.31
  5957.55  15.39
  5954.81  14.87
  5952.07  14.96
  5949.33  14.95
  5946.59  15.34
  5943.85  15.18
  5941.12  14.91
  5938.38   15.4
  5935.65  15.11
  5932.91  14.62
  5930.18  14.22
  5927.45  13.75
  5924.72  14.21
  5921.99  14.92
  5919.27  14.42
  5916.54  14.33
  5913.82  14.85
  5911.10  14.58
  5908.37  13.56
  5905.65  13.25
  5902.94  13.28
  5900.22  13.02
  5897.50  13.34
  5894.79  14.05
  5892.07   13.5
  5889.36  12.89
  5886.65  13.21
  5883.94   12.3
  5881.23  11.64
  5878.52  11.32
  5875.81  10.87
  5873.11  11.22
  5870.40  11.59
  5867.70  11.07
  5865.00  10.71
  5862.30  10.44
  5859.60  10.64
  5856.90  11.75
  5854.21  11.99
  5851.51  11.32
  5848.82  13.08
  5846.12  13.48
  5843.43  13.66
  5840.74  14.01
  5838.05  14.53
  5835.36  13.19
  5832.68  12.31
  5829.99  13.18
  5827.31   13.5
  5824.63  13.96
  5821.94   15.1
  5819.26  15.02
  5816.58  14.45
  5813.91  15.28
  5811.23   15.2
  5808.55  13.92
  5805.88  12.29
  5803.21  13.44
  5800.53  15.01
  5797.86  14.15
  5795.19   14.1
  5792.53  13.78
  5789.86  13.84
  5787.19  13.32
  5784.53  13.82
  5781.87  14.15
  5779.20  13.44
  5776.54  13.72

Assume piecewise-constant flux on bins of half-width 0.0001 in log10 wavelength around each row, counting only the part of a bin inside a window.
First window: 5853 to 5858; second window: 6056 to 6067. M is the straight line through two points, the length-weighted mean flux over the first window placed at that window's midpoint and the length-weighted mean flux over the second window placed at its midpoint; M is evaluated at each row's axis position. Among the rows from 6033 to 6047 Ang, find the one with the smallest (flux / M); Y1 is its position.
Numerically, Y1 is 6040.43 Ang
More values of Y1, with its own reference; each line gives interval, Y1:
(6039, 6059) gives 6040.43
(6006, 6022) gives 6007.14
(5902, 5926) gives 5905.65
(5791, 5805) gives 5803.21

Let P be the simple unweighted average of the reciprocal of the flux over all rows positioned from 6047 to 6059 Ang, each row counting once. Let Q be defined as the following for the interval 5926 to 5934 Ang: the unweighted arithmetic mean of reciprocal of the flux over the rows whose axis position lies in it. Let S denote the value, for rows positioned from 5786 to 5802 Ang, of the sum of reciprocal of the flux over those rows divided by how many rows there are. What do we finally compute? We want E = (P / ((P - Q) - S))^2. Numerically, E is 0.67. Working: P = 0.0638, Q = 0.0705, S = 0.0714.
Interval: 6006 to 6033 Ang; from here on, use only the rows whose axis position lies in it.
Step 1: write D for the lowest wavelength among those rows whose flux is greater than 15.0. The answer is 6015.45 Ang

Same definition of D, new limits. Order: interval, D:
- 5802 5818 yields 5811.23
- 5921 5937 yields 5935.65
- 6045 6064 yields 6046.00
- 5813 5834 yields 5813.91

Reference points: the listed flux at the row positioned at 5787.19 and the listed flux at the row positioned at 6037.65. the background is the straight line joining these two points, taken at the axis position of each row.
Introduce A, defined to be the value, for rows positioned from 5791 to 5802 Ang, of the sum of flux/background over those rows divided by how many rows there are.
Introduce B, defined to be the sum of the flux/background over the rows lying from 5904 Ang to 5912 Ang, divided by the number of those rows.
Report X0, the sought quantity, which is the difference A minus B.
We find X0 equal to 0.08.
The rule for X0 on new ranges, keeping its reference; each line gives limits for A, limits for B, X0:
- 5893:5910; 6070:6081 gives -0.14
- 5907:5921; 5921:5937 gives 0.00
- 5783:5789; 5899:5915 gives 0.04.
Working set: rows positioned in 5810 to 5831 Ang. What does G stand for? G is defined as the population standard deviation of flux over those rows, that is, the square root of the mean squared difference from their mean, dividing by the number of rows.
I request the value 0.8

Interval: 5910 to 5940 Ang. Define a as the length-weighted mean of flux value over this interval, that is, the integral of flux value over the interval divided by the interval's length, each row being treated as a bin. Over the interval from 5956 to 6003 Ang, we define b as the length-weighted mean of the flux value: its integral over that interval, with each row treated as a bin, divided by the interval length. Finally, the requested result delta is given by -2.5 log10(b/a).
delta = -0.02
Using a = 14.6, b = 14.9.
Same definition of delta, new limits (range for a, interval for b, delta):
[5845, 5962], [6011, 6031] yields -0.19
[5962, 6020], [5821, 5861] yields 0.13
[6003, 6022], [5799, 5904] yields 0.14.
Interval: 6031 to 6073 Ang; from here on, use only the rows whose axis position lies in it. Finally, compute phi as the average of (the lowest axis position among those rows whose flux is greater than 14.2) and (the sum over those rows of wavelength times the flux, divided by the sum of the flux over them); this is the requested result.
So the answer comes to 6042.0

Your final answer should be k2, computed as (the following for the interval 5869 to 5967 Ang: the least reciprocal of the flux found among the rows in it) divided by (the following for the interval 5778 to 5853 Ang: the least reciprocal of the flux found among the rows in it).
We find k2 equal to 0.99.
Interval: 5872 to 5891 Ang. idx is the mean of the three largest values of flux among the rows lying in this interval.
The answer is 12.8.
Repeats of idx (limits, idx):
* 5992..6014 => 16.1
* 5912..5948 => 15.3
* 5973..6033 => 16.5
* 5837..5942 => 15.1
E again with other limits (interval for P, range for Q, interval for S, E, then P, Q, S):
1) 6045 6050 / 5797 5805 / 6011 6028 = 0.84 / 0.0638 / 0.0706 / 0.0627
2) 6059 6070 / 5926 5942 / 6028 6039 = 0.83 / 0.0633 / 0.0683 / 0.0646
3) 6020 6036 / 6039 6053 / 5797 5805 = 0.72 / 0.0624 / 0.0652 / 0.0706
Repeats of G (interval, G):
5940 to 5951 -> 0.2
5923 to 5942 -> 0.5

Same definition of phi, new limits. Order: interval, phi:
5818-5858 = 5828.3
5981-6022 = 5992.0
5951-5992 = 5961.7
